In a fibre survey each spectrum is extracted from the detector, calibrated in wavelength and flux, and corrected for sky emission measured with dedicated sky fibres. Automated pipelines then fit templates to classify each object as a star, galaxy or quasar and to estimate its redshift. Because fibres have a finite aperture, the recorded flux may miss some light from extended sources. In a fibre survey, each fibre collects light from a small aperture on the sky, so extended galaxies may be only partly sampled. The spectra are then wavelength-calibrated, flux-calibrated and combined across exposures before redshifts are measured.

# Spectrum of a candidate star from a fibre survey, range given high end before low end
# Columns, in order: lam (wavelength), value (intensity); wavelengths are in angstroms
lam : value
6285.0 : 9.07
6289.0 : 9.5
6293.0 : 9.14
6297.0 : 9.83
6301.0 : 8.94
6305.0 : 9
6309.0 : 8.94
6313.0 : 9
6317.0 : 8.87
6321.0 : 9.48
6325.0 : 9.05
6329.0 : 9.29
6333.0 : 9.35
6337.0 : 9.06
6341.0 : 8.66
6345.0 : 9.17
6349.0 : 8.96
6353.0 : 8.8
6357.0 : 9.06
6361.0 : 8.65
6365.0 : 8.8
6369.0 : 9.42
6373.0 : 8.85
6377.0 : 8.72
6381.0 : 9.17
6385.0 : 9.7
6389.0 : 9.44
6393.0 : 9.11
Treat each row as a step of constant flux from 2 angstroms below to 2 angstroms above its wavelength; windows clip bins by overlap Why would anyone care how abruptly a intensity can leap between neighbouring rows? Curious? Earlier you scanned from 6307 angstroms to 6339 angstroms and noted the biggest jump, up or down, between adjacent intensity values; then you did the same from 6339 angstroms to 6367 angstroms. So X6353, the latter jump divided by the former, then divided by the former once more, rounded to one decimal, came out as 1.4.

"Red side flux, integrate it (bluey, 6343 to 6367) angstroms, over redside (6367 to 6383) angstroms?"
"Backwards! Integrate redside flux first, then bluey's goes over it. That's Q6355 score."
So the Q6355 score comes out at 1.5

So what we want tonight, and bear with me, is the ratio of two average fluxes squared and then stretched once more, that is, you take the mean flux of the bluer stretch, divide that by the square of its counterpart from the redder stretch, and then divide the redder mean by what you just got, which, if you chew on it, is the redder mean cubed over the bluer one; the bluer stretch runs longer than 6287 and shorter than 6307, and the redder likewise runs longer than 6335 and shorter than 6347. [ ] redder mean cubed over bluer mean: 78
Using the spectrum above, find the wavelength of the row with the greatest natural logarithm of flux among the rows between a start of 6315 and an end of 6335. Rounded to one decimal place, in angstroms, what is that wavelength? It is 6321.0 angstroms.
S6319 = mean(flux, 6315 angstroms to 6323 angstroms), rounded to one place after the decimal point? 9.2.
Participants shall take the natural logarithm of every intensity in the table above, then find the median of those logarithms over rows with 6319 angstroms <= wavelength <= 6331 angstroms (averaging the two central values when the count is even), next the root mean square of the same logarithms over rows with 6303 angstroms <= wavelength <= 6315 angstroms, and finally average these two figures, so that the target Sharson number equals 2.212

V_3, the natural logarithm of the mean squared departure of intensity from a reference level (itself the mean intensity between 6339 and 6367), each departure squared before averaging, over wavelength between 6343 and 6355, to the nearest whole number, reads -3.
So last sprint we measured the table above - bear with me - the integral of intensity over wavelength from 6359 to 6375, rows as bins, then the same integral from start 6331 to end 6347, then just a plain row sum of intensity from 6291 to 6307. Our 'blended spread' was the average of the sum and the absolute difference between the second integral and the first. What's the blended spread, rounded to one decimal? 19.5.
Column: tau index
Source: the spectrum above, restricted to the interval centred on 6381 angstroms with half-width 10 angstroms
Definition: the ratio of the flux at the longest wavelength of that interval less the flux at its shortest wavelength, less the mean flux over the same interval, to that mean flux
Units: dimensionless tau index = -0.94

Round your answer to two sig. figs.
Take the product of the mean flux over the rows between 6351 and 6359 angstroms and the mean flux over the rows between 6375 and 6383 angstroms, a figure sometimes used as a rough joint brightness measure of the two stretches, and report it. 80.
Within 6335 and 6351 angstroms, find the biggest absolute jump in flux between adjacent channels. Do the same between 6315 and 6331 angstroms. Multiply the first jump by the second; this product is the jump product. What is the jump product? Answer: 0.31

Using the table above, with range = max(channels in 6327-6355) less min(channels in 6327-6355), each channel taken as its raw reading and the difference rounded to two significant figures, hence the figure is 0.69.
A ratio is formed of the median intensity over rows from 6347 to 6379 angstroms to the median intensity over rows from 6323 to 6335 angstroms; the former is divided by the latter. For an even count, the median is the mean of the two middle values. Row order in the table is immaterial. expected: 0.95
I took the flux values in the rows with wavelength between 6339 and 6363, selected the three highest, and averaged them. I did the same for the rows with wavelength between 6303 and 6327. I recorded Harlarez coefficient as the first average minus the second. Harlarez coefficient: -0.11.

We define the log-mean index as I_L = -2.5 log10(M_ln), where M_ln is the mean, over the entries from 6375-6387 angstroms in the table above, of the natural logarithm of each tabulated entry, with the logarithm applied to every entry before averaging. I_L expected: -0.865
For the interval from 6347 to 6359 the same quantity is -0.851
